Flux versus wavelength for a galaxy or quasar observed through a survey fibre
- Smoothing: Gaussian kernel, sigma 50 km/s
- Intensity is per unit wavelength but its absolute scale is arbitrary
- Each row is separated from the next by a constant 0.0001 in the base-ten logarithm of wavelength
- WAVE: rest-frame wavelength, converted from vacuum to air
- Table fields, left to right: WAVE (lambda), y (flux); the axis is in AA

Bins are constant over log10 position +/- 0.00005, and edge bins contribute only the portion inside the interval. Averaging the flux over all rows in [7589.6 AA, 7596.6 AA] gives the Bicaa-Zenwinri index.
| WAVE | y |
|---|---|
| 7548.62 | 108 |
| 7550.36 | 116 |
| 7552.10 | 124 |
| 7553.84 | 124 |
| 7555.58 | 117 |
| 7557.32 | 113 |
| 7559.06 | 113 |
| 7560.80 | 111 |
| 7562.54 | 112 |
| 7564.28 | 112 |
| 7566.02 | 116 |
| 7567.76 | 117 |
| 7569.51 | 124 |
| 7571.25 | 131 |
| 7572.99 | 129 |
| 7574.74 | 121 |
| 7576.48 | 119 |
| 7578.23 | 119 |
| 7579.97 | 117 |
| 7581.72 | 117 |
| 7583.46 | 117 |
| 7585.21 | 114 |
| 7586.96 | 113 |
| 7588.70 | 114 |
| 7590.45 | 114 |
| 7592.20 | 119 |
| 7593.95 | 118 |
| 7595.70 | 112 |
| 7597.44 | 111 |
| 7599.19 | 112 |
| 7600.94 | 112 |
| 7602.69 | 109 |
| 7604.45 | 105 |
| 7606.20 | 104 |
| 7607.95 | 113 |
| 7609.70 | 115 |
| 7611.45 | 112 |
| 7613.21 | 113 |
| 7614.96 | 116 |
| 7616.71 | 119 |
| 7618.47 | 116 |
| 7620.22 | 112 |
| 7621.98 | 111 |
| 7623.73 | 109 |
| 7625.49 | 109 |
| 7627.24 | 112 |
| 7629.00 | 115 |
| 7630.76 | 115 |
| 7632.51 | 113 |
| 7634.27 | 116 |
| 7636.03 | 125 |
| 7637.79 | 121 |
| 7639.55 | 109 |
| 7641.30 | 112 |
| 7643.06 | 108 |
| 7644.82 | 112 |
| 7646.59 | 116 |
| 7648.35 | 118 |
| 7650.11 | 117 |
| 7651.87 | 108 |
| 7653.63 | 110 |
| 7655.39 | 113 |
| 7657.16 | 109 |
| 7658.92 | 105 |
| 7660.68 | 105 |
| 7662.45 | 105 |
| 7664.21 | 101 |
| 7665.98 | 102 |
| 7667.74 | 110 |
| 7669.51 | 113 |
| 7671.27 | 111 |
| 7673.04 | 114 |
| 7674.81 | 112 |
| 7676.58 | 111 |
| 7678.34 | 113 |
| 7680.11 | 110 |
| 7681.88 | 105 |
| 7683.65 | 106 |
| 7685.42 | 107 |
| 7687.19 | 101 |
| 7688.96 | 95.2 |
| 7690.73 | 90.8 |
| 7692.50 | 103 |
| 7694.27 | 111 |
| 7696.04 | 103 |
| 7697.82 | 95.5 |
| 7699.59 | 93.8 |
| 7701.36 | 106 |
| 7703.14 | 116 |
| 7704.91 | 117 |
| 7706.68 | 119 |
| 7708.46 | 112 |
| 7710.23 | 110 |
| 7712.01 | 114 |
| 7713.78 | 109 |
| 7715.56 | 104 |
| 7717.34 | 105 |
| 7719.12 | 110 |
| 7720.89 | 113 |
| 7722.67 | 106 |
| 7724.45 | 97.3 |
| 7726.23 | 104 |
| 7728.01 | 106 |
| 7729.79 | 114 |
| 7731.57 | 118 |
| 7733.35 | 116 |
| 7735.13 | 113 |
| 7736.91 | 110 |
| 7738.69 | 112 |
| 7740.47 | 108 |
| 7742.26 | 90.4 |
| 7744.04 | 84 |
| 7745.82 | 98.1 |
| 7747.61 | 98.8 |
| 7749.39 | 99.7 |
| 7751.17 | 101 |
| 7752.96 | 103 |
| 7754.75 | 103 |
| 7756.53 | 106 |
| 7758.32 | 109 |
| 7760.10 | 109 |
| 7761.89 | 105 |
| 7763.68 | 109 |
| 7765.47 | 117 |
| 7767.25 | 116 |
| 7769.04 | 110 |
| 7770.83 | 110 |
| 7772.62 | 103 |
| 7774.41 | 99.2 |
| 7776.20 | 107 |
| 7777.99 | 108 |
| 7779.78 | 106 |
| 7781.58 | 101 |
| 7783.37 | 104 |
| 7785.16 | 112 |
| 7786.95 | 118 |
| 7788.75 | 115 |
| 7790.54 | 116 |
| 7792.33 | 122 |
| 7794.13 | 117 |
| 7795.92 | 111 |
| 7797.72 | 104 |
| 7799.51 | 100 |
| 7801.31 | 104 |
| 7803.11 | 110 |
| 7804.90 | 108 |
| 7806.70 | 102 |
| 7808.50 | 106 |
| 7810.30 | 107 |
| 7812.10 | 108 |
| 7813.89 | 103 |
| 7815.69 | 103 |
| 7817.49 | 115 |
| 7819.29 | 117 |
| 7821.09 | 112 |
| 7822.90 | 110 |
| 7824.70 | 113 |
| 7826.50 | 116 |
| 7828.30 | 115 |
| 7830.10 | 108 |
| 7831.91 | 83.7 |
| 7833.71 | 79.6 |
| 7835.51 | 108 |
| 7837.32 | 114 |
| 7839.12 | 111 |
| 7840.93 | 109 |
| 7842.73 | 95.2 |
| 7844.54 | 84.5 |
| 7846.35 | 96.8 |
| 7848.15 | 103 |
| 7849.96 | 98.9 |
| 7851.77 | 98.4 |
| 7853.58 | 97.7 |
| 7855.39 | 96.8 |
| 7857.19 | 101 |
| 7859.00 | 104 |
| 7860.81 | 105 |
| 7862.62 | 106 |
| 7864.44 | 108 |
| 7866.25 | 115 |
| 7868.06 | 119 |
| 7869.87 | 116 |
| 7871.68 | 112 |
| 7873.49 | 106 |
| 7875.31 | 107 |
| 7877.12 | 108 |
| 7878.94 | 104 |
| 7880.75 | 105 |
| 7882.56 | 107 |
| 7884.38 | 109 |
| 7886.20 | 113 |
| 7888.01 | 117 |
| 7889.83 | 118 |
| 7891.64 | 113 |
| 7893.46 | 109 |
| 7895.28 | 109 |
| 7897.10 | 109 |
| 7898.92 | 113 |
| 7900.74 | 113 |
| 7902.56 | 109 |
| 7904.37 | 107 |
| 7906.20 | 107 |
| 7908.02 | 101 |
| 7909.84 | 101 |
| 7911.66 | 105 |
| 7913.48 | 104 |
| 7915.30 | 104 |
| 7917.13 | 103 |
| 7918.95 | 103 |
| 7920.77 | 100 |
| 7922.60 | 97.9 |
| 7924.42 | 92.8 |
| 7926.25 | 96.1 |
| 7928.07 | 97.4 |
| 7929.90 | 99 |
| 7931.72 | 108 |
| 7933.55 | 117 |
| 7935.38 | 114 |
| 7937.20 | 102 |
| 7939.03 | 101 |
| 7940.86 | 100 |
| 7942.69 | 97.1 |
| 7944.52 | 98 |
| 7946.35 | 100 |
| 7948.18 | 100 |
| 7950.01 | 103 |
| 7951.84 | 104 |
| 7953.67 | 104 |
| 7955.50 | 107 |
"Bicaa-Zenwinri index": 115.8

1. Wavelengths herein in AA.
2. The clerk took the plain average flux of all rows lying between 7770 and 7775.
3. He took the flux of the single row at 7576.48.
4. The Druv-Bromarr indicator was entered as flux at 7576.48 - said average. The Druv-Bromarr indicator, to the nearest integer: 15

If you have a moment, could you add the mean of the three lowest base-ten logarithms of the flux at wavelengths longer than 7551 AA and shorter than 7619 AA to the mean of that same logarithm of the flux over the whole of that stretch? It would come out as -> 4.09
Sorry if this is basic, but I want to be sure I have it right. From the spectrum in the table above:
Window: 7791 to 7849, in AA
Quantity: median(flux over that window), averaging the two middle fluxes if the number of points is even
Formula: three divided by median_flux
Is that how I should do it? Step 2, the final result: 0.0278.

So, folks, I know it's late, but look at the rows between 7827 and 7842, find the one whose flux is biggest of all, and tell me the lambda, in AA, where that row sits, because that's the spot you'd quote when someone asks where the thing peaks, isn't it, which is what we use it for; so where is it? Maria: 7828.30 AA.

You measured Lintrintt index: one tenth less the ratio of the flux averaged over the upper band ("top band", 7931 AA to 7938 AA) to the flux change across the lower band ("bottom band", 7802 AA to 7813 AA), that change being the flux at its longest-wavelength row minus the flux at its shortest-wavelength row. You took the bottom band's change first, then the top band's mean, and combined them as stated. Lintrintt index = 55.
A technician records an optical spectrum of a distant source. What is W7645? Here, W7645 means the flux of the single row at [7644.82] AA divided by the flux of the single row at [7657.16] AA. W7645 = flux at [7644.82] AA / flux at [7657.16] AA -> 1.03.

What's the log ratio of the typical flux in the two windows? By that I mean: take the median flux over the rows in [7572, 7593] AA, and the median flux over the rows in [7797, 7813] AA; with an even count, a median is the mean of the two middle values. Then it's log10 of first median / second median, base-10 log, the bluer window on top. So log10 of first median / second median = 0.043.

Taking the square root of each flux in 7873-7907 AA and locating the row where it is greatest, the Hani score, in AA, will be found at 7889.83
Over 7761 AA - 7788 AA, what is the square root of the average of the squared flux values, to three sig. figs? 108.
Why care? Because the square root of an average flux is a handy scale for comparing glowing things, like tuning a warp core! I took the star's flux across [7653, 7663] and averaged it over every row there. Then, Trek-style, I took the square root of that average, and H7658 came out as 10.4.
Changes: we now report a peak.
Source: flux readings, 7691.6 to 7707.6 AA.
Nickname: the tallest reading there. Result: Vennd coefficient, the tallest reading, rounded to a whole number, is 119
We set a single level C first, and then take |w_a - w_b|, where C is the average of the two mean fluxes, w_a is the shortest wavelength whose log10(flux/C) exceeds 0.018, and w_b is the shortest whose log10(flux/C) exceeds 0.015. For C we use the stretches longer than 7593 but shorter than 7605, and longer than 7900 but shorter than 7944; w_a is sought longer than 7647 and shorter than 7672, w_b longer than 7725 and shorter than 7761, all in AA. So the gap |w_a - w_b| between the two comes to 81.4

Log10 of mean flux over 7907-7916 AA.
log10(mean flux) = 2.013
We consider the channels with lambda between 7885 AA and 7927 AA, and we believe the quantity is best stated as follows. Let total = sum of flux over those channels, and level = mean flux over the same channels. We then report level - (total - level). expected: -2232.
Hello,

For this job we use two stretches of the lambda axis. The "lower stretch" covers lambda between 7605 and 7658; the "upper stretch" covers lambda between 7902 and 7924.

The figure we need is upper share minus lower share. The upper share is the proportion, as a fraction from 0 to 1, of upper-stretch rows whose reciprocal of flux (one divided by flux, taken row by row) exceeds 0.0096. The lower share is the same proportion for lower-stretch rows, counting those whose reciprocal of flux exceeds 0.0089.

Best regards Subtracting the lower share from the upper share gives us 0.20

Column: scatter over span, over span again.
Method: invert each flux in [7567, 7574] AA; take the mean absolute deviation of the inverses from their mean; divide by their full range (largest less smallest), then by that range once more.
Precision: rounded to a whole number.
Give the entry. 367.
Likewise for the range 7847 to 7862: 402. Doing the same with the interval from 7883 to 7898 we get 505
